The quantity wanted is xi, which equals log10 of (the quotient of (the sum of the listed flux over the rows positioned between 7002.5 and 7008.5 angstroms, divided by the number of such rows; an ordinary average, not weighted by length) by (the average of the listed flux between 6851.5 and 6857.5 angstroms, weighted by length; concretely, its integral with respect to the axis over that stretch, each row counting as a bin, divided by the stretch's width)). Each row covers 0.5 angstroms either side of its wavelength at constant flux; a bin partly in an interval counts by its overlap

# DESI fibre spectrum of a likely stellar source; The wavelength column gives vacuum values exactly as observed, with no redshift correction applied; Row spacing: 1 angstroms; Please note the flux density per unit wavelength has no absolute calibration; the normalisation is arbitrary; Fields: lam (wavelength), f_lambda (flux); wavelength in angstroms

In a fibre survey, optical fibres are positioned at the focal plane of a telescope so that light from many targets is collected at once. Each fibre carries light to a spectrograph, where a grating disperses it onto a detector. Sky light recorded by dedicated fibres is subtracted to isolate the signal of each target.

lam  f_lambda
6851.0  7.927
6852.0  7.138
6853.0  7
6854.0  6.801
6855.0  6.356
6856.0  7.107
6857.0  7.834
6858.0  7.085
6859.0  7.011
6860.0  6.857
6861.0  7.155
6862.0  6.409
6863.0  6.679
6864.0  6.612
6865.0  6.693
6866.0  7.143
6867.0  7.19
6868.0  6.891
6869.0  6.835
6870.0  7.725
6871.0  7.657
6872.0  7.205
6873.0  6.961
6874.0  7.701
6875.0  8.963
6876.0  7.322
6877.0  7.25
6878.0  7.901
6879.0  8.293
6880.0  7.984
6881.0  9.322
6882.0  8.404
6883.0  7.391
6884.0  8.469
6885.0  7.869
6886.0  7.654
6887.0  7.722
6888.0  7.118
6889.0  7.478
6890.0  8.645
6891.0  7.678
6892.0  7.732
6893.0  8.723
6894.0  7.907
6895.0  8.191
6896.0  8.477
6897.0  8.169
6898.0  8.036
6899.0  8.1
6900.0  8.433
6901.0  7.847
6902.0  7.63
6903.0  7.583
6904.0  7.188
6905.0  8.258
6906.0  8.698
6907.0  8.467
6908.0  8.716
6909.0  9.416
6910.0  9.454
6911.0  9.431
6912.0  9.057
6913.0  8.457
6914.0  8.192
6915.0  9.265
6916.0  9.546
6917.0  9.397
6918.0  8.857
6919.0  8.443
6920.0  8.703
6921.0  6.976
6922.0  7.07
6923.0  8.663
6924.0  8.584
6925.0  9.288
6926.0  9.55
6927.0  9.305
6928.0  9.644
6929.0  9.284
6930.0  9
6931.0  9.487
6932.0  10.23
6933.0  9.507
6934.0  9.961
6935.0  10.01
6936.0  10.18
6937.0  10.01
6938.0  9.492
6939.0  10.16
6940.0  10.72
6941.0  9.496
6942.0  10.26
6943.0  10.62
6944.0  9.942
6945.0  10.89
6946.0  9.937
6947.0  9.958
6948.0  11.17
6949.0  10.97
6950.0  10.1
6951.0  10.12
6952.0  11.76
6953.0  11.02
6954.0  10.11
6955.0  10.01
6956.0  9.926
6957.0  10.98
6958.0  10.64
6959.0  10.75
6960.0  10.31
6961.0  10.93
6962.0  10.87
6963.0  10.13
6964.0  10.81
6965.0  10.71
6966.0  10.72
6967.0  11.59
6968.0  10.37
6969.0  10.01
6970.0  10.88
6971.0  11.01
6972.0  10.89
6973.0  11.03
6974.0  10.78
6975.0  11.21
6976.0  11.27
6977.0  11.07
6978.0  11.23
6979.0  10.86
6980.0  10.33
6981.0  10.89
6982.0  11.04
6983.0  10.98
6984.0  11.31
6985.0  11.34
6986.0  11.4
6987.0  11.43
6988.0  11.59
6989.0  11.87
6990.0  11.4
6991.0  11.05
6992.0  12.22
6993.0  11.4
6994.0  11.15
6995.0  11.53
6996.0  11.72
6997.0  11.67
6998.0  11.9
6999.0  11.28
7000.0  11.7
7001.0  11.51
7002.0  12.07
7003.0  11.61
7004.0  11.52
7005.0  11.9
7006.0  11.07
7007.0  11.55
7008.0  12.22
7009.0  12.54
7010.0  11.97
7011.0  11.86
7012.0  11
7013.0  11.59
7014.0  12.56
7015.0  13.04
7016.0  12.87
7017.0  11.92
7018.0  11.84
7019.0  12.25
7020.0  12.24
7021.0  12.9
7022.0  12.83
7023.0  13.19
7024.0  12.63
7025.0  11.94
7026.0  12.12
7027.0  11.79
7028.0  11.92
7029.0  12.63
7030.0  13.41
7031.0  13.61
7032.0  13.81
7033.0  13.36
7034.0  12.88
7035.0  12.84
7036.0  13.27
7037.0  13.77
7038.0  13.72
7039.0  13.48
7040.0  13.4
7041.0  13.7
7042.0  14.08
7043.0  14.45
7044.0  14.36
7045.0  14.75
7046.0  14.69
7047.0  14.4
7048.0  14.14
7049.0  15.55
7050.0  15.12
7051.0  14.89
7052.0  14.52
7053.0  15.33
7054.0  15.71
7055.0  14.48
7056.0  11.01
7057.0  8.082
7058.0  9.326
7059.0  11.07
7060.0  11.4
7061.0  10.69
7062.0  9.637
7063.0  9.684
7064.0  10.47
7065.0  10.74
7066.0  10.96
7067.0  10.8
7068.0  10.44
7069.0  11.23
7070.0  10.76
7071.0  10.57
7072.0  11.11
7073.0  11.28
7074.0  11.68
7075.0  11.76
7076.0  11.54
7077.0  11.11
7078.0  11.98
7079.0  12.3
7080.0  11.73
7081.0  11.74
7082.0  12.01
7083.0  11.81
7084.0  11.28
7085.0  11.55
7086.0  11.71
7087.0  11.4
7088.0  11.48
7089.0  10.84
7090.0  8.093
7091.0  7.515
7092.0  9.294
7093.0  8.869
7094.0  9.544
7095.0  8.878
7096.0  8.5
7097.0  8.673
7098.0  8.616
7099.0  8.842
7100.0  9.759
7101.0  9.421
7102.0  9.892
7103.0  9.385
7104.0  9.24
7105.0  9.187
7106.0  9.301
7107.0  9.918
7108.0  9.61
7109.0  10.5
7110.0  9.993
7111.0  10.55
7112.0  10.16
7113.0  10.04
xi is 0.219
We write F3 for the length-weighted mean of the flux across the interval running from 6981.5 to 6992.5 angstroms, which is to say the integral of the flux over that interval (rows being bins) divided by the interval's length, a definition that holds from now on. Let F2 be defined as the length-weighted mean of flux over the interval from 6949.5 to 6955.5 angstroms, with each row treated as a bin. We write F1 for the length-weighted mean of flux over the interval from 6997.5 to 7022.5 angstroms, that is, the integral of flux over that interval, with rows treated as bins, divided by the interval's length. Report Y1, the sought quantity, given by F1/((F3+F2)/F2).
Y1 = 5.7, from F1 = 12.0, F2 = 10.5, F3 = 11.4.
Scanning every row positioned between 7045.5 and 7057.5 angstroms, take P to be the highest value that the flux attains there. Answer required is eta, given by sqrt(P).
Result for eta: 3.96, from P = 15.71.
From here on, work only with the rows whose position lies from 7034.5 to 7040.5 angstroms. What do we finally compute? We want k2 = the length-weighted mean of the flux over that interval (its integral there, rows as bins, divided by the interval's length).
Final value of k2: 13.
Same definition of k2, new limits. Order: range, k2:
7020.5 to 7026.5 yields 13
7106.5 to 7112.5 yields 10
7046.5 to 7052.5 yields 15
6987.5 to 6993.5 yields 12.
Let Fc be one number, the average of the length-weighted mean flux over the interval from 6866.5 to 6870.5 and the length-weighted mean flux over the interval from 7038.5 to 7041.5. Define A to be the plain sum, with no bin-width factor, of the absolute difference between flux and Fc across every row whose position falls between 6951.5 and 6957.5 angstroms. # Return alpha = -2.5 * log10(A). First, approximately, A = 3.7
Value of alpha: -1.4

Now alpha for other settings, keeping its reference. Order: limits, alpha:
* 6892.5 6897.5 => -2.5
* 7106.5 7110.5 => -0.6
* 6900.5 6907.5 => -3.1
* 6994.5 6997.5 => -1.5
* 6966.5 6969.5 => -0.5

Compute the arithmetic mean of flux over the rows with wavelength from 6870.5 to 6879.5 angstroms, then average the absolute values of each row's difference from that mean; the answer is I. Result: 0.46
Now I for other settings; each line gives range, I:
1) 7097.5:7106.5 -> 0.29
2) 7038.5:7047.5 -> 0.43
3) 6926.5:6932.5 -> 0.30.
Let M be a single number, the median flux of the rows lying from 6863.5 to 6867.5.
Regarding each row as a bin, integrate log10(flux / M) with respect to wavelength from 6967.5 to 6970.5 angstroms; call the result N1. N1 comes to 0.53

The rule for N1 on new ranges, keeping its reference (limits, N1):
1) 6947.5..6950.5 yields 0.57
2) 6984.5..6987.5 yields 0.65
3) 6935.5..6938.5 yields 0.47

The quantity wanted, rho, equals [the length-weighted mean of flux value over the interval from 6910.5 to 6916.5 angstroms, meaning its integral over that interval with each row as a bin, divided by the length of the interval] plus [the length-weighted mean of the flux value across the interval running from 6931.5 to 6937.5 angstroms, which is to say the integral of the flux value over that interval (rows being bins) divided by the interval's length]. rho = 19.0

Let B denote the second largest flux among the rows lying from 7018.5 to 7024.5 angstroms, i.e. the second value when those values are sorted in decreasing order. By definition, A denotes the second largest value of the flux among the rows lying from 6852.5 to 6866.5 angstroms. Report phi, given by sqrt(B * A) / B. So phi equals 0.74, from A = 7.155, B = 12.9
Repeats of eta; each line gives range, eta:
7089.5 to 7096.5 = 3.09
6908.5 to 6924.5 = 3.09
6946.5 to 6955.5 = 3.43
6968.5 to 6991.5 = 3.45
